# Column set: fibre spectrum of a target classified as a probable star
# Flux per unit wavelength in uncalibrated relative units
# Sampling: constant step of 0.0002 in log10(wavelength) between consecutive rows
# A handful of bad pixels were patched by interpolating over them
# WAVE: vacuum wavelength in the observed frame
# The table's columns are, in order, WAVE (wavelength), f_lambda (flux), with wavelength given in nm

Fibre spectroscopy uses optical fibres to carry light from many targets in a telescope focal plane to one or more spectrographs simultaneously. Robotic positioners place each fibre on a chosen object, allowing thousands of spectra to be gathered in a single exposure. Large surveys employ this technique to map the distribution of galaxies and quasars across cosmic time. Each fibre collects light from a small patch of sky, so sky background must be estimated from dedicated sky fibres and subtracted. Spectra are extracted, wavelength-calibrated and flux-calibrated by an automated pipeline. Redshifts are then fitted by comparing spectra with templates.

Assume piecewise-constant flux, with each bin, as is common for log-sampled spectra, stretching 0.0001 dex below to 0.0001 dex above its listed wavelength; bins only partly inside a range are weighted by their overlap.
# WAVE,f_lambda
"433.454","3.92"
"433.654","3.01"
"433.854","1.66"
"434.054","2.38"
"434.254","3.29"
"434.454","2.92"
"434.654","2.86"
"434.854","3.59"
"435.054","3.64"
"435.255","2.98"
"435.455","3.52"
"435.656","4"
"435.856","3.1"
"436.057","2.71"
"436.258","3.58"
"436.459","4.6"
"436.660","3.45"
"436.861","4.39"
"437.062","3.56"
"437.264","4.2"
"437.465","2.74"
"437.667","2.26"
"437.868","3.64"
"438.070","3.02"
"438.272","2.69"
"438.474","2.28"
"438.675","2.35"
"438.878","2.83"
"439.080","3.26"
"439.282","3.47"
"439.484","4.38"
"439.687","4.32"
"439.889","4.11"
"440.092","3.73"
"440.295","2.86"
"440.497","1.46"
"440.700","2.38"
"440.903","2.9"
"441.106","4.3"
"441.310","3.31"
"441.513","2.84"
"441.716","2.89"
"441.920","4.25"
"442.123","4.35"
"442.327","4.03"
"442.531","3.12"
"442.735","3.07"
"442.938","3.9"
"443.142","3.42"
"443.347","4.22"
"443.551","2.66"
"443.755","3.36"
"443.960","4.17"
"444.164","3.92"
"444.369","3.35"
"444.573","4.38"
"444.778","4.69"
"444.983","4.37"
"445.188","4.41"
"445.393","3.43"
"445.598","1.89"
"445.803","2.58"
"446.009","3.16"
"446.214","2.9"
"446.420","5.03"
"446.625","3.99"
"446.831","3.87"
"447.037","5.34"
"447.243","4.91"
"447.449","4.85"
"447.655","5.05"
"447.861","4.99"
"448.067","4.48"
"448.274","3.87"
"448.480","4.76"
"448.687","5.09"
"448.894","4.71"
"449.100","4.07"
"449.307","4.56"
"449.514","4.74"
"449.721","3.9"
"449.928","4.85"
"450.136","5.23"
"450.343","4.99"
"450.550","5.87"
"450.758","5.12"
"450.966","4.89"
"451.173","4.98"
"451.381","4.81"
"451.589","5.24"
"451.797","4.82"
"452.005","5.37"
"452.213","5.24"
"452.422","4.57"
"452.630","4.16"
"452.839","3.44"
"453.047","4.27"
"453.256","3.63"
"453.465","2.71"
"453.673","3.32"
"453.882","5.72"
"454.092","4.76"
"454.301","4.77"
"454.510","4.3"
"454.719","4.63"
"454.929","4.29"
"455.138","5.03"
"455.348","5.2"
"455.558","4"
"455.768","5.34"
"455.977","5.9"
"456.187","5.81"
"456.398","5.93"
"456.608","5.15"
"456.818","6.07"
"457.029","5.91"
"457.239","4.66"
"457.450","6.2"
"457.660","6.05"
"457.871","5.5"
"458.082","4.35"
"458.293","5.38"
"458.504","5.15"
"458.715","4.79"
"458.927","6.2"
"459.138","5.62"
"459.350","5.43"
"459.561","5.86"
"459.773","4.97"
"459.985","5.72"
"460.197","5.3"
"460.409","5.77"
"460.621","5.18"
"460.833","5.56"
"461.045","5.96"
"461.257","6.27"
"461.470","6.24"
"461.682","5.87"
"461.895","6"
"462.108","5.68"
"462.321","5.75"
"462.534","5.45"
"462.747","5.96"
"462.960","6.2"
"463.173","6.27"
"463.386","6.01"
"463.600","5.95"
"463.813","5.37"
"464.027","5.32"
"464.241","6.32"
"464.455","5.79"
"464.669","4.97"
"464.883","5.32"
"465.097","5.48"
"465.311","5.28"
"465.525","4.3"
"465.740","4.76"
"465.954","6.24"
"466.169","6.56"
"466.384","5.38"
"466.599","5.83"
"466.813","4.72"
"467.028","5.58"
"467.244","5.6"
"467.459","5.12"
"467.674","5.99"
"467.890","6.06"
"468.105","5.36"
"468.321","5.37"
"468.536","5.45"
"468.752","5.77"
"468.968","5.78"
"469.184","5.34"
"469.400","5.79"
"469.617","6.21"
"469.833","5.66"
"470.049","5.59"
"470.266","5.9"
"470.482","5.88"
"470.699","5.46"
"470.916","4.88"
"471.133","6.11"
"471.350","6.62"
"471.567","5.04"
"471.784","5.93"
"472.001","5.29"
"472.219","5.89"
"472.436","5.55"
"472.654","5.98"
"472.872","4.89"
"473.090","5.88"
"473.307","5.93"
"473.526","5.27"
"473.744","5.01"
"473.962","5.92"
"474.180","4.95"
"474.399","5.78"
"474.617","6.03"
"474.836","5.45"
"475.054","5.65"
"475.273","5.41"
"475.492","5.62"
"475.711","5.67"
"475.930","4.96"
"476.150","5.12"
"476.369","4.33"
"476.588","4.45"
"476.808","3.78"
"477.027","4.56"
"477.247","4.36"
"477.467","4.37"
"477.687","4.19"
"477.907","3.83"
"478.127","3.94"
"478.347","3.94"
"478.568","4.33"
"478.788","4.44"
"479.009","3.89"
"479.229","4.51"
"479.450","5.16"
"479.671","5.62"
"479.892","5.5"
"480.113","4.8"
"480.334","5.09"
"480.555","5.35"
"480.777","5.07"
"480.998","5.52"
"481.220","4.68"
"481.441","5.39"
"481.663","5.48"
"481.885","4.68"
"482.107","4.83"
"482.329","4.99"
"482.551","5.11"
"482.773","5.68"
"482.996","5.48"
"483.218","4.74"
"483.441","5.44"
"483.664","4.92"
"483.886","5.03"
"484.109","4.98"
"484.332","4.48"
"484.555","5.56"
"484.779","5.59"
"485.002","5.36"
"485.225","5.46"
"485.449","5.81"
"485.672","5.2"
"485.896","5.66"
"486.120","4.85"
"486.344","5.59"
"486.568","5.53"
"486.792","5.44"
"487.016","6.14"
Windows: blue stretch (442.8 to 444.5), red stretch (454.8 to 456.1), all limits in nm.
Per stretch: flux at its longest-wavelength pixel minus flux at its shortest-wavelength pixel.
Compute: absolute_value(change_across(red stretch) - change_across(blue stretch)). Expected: 2.2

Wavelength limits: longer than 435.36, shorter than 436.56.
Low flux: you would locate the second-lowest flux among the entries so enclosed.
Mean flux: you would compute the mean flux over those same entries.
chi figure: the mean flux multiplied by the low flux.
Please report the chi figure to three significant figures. 11.1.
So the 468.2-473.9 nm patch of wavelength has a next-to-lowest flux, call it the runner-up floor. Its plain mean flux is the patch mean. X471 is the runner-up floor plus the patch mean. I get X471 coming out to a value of 11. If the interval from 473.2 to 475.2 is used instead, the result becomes 11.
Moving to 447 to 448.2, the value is 10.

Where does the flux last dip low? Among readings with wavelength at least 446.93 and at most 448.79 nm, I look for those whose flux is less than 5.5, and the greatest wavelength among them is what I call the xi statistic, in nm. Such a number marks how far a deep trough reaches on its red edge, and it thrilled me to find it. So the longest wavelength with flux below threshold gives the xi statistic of 448.687 nm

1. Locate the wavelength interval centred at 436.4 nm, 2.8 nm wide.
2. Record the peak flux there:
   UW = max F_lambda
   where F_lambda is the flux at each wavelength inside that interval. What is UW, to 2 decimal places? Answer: 4.60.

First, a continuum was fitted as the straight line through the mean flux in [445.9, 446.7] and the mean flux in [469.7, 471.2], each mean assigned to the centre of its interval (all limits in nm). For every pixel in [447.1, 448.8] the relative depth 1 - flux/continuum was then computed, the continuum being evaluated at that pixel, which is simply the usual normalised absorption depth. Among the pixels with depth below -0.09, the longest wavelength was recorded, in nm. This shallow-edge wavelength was 448.687 nm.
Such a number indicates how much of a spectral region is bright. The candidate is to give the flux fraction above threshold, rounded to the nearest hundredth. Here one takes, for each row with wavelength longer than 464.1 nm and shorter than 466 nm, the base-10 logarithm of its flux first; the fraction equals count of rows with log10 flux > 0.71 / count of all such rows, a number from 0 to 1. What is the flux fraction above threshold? 0.67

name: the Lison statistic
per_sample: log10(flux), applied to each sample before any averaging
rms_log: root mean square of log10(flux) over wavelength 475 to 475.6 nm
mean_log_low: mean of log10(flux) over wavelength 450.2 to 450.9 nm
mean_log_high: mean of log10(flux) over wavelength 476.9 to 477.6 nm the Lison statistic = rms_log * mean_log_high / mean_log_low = 0.66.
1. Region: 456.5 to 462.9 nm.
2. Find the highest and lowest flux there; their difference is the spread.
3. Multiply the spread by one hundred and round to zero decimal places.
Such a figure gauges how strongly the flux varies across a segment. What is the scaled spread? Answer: 192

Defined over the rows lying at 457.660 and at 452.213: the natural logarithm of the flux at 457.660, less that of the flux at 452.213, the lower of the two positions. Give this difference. 0.1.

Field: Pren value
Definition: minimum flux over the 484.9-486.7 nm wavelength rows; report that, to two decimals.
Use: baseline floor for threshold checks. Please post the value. 4.85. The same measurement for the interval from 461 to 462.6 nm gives 5.45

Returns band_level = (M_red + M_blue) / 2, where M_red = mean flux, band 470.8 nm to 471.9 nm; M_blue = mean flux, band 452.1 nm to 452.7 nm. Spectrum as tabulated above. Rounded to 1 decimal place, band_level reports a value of 5.2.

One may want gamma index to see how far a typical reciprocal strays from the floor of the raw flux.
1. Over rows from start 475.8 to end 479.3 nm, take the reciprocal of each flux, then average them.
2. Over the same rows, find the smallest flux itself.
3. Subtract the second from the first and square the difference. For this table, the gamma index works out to 13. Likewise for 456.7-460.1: 17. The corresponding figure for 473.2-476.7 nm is 17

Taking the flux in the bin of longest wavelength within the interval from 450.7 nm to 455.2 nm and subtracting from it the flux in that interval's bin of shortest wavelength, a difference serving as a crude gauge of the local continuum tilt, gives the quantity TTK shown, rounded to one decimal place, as -0.1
